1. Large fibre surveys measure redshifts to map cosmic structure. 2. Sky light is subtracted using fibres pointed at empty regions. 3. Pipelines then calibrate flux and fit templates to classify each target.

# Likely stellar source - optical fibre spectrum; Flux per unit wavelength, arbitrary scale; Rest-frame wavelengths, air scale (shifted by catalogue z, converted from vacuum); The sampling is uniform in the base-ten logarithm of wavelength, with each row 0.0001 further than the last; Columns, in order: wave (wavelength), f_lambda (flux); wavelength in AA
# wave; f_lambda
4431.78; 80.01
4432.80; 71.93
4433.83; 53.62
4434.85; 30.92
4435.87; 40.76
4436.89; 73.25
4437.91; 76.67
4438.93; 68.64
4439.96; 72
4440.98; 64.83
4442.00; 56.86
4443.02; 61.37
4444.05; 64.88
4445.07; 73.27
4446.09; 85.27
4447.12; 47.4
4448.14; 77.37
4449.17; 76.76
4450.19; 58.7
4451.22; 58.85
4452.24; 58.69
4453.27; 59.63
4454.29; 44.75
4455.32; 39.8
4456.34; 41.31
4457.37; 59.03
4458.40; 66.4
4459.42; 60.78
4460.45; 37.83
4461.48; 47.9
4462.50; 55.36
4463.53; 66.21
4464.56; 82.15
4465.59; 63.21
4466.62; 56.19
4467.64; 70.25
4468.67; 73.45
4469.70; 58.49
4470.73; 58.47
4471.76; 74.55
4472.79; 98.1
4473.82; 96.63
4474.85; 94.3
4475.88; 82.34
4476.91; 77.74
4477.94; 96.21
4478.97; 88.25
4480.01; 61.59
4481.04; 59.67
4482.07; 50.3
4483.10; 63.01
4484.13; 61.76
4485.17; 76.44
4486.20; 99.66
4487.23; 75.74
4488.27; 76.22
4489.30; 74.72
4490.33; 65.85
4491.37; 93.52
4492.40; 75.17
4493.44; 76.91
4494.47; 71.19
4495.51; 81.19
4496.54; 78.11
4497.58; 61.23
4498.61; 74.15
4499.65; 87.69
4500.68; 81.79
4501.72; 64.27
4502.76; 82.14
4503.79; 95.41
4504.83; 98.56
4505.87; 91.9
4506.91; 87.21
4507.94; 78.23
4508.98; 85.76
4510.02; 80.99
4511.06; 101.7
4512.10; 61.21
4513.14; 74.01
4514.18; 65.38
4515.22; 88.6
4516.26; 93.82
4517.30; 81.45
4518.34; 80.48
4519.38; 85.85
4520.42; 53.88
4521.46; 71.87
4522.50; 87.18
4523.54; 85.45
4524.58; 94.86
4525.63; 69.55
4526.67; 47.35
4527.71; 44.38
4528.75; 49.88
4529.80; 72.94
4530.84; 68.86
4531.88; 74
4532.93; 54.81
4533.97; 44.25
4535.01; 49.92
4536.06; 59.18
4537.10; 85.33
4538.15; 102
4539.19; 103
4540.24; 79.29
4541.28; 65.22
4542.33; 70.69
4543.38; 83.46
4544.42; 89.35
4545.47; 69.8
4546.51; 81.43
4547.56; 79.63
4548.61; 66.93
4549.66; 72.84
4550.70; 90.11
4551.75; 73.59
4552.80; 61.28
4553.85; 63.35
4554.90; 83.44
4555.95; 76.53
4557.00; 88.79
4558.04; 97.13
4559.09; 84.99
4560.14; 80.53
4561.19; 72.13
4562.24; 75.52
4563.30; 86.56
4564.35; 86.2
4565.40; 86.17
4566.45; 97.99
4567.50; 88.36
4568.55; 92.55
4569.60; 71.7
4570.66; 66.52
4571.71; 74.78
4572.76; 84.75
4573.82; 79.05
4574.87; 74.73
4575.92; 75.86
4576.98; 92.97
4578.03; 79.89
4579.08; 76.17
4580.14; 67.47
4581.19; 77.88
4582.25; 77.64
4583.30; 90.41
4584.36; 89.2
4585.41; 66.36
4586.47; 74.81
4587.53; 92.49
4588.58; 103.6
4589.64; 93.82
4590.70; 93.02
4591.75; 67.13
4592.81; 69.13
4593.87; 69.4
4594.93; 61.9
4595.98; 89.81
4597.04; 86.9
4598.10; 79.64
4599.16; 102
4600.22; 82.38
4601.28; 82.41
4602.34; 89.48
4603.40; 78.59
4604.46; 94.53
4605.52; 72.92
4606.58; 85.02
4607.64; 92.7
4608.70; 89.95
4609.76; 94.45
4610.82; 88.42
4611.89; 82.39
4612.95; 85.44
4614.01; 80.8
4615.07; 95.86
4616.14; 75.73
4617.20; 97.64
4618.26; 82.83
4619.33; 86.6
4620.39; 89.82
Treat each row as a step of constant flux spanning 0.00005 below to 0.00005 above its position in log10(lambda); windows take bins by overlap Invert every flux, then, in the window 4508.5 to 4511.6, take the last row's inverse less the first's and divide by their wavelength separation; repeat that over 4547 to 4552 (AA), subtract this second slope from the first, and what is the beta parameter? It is -0.0011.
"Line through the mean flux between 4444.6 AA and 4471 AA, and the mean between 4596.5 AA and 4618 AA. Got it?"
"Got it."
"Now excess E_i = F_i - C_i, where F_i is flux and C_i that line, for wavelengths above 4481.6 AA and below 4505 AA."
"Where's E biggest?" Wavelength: 4486.20 AA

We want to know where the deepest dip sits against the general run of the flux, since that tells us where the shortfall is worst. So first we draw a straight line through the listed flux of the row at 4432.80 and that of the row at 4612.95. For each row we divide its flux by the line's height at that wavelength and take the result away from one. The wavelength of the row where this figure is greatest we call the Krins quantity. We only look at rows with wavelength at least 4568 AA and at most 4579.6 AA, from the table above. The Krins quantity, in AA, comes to 4570.66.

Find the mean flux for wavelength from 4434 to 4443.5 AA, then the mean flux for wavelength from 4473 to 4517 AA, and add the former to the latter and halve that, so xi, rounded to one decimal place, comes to 69.9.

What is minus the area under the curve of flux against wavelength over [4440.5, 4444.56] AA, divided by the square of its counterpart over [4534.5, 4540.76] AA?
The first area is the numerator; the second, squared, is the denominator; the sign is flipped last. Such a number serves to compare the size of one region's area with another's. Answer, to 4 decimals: -0.0010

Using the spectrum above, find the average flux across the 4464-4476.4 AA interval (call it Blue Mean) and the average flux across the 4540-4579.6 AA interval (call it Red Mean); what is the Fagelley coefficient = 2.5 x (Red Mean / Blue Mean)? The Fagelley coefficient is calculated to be 2.63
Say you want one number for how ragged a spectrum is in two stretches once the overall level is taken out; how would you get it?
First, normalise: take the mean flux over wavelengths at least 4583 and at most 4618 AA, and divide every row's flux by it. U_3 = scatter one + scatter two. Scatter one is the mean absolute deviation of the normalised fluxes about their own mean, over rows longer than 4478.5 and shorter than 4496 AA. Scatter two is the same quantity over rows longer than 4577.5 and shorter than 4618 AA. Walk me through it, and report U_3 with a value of 0.22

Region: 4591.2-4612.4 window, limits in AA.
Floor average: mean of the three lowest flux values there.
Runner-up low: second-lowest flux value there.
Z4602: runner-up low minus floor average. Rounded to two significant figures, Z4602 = 1.1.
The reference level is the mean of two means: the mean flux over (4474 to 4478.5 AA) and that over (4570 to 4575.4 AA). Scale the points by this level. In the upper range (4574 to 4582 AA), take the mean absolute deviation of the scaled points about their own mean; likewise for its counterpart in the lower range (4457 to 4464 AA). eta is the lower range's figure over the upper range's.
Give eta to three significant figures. 1.60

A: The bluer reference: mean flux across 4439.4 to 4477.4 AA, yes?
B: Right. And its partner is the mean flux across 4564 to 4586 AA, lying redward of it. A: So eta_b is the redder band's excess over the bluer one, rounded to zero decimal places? 15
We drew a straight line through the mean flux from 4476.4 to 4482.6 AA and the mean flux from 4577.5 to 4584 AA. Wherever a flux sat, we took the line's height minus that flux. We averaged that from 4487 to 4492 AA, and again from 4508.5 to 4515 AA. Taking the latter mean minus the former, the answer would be 0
